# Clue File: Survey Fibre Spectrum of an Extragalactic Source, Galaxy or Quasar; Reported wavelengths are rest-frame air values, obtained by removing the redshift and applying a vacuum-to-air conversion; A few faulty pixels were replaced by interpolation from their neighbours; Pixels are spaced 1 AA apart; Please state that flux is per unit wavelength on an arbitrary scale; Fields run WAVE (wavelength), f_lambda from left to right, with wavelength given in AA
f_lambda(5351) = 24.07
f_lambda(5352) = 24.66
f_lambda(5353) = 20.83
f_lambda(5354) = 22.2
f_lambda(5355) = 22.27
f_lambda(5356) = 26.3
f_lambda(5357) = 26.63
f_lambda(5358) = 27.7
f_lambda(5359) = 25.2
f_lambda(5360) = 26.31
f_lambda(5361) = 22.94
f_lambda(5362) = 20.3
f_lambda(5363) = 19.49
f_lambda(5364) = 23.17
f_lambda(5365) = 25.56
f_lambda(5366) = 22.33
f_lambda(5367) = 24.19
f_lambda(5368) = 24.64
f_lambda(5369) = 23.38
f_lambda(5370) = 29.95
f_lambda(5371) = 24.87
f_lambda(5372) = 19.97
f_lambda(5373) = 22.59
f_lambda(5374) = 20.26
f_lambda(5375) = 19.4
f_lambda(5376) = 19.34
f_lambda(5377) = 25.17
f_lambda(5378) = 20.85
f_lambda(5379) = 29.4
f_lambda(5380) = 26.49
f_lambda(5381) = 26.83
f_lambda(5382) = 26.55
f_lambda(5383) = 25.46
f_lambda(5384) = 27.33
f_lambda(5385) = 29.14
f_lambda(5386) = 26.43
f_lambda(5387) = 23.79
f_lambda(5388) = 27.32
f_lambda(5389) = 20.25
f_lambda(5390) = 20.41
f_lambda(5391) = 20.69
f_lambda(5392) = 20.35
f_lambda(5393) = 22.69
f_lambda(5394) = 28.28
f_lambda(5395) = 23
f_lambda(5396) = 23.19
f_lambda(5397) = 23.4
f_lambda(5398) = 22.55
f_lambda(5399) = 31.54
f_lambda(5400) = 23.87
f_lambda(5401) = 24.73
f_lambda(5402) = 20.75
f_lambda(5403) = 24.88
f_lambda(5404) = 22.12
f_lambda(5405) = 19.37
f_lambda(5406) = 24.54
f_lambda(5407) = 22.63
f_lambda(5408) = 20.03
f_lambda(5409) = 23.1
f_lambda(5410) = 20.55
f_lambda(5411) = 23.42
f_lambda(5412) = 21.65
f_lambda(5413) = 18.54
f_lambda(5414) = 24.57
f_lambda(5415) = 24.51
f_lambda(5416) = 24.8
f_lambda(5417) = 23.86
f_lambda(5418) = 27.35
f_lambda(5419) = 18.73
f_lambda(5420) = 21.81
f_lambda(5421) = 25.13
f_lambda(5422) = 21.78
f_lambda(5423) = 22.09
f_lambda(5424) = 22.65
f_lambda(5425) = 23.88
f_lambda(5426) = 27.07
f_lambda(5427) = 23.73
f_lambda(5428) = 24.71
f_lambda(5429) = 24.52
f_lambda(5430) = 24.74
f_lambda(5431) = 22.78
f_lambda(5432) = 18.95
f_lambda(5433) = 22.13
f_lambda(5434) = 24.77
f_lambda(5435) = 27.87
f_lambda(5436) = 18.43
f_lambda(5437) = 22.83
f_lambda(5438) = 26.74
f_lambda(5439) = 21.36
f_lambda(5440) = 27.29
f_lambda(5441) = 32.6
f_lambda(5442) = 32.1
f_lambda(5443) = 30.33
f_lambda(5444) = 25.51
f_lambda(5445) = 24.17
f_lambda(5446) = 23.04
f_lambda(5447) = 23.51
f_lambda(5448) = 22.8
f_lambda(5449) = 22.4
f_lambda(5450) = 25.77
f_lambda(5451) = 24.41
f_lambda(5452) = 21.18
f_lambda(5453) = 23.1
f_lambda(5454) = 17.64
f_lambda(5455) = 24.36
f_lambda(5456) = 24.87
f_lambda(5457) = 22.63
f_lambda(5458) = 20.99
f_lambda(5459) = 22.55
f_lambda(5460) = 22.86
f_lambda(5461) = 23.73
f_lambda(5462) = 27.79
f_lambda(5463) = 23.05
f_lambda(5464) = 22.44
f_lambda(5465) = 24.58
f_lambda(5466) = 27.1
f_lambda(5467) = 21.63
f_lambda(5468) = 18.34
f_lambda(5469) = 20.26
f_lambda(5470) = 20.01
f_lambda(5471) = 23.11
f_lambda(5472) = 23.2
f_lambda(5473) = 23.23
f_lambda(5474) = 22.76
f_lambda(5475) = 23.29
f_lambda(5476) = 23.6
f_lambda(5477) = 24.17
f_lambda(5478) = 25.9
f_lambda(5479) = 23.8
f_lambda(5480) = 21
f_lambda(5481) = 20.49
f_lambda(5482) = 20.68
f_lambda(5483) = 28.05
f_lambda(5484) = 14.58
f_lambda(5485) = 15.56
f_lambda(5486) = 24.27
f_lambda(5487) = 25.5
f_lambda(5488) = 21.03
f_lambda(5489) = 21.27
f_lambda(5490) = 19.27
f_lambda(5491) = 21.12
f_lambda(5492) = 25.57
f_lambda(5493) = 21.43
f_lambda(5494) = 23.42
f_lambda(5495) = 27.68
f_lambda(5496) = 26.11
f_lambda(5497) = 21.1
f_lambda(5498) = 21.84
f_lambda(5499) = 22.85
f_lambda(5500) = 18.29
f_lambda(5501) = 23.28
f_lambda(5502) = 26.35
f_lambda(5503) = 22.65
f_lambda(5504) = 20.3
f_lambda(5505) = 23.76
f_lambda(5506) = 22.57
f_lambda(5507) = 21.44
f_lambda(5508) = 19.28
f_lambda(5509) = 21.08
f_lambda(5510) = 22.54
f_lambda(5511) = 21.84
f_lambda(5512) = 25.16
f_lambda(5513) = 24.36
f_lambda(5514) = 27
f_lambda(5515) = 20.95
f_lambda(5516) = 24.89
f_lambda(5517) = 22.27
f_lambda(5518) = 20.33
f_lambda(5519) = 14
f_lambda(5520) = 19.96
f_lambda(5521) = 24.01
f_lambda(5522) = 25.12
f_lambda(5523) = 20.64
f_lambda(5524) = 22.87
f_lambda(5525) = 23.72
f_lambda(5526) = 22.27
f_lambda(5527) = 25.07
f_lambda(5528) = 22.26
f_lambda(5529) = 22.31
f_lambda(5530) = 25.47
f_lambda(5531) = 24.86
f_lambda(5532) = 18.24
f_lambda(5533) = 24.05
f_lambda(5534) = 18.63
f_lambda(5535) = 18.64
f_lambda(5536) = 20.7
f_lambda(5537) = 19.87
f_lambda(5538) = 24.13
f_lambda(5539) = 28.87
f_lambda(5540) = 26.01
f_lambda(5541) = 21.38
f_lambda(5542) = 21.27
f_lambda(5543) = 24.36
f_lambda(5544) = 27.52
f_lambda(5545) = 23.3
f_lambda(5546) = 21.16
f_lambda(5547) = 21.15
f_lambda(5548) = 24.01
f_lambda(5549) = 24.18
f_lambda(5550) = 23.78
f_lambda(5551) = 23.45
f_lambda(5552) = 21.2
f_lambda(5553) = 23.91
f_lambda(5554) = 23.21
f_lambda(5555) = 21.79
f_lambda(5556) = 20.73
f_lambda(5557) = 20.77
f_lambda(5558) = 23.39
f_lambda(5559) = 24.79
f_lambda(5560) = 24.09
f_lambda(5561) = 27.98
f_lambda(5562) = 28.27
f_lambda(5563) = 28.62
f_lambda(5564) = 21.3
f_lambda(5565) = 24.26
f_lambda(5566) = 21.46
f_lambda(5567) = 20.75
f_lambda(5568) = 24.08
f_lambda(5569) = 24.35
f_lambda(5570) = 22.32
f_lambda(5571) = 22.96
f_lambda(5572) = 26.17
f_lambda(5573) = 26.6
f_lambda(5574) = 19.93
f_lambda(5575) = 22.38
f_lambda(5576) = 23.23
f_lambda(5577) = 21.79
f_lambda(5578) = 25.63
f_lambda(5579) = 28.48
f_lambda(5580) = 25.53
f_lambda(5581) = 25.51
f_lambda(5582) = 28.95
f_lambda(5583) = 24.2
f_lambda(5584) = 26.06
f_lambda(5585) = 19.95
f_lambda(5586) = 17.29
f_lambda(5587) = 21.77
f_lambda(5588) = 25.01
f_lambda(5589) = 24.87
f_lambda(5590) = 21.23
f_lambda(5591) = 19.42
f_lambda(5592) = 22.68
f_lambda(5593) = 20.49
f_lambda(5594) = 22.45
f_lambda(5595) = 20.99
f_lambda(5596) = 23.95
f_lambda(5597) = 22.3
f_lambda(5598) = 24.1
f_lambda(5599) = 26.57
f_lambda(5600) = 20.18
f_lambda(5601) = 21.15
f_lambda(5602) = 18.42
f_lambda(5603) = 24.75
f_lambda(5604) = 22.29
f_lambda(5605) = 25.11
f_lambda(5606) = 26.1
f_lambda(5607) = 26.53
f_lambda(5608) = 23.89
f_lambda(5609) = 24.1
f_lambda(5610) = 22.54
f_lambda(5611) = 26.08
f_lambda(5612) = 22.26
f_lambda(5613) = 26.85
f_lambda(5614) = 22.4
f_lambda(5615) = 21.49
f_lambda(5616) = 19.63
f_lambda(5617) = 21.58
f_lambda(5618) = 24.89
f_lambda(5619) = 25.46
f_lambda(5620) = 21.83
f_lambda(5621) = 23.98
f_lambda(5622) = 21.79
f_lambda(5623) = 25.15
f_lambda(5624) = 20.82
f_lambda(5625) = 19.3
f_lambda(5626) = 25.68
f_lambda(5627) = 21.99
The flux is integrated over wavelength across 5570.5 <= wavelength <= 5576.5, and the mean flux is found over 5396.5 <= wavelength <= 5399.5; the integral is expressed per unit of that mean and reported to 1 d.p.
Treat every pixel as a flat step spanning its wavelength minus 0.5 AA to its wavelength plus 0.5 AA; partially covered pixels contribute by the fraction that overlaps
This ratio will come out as 5.5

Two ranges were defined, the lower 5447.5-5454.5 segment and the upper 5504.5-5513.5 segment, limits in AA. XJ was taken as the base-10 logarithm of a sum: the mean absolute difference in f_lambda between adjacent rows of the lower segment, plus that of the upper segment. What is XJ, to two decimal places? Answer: 0.62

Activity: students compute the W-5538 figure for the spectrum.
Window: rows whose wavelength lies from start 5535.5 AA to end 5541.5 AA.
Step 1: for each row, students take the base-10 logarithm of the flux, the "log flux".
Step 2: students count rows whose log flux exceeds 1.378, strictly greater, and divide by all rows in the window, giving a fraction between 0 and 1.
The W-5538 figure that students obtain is 0.50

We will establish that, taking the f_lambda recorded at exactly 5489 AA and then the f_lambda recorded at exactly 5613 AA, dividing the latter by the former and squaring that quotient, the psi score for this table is 1.6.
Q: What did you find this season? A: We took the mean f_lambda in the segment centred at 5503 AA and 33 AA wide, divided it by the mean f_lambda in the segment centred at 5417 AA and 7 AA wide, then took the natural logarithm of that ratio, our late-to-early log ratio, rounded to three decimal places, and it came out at -0.053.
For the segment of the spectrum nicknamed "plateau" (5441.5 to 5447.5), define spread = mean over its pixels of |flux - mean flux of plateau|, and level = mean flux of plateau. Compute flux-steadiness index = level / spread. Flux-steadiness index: 8.3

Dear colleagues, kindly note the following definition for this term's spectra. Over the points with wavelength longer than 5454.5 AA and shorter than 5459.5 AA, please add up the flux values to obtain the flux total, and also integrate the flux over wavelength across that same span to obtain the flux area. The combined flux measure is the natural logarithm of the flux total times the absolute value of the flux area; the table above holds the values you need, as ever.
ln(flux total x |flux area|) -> 9.5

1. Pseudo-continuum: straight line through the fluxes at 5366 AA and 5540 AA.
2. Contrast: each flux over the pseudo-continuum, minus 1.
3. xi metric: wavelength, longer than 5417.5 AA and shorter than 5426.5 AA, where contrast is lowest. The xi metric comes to 5419 AA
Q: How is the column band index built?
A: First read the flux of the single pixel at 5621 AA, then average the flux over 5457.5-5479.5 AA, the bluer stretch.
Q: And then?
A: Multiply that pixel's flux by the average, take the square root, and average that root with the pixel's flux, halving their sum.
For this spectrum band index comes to 24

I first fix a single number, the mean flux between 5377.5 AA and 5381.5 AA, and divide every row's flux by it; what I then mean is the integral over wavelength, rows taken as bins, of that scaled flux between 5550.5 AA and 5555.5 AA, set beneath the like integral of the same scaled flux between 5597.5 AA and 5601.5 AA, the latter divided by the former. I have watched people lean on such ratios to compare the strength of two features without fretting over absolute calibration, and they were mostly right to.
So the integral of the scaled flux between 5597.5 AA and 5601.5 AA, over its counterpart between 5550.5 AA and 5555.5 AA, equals 0.81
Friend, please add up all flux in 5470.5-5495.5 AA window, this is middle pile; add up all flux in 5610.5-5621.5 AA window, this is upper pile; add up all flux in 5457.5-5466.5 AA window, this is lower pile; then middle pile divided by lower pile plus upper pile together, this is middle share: 1.2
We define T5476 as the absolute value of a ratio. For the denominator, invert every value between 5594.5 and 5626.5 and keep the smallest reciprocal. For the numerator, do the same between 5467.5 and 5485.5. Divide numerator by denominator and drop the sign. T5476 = 0.96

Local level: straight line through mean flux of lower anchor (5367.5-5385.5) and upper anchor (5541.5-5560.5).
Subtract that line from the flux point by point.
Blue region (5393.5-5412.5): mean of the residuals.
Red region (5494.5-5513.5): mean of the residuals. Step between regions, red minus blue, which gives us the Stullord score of 0.27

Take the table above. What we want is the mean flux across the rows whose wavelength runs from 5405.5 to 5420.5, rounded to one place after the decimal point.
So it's 22.7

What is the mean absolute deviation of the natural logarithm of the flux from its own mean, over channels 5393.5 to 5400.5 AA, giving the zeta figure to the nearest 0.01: 0.10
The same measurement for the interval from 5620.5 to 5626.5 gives 0.10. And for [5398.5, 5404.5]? 0.10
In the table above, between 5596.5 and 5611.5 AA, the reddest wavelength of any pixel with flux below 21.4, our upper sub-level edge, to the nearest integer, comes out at 5602 AA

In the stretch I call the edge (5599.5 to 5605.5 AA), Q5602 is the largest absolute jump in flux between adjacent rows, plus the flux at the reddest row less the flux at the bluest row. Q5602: 11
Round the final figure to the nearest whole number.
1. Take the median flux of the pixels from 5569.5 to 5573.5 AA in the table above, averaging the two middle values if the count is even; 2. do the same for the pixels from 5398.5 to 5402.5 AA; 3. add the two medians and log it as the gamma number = 49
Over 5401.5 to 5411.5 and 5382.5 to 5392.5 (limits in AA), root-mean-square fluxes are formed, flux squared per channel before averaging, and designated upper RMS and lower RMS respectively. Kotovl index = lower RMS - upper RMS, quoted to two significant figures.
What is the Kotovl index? 2.1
